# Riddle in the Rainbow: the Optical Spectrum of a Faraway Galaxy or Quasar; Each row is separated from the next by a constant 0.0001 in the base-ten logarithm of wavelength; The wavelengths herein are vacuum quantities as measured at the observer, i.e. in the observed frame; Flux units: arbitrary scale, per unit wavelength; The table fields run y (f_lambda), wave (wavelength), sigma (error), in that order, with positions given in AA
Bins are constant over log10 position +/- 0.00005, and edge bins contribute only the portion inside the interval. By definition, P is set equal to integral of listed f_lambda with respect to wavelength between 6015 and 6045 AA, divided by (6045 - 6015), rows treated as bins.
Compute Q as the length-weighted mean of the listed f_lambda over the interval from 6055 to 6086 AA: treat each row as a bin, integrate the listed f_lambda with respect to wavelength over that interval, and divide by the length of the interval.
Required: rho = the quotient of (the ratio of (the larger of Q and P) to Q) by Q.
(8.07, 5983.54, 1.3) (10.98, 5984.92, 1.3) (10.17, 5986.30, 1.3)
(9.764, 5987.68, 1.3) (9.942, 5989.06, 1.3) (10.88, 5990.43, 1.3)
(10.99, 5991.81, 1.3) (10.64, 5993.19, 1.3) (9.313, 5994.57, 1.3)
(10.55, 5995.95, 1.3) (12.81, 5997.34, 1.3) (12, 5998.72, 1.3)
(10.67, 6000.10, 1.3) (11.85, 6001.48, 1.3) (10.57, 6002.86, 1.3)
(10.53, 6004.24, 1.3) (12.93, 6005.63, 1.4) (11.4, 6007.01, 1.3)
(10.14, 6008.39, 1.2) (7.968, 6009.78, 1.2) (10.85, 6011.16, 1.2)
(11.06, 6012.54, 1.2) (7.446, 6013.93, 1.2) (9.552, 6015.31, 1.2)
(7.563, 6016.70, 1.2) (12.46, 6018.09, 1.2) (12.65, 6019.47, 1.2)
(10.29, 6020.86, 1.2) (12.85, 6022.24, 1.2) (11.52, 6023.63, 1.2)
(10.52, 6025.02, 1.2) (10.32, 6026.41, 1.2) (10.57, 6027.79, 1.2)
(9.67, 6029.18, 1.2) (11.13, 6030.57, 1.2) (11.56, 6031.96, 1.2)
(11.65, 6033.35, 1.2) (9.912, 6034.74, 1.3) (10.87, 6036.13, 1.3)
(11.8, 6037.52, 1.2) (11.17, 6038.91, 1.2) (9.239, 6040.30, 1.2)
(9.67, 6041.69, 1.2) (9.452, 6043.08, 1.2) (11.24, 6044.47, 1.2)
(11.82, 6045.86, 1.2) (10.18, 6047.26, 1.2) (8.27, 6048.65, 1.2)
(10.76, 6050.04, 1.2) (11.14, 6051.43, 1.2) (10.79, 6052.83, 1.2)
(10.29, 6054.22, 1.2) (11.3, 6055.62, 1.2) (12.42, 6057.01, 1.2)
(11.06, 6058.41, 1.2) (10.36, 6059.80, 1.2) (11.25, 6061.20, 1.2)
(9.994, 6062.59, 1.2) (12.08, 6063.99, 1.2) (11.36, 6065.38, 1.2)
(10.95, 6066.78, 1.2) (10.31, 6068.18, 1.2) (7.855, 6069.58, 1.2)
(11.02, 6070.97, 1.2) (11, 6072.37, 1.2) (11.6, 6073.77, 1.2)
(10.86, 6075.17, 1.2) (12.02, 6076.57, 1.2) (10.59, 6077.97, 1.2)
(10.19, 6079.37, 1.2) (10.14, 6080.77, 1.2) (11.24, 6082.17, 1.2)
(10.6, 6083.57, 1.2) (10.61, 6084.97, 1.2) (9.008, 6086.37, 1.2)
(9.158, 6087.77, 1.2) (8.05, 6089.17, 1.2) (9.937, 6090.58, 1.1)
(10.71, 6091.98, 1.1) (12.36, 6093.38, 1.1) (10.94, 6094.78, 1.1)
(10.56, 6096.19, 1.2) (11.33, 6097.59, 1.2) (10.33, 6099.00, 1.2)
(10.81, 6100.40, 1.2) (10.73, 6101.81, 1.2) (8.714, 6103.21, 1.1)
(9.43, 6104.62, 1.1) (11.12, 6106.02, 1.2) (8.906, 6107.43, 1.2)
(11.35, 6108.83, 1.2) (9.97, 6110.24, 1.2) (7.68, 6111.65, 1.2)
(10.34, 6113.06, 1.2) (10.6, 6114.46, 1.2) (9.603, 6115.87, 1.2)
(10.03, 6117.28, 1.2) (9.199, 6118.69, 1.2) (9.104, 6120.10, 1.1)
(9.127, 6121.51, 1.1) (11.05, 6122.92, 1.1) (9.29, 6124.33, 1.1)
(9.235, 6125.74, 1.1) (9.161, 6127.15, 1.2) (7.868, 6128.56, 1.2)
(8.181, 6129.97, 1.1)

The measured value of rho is 0.092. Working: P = 10.7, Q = 10.8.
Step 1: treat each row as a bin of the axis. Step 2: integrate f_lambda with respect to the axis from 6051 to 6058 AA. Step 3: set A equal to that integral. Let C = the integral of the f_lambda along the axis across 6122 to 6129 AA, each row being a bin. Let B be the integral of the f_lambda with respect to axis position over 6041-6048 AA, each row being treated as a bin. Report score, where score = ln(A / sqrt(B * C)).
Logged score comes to 0.12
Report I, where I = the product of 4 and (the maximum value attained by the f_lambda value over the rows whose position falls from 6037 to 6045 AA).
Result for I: 47.2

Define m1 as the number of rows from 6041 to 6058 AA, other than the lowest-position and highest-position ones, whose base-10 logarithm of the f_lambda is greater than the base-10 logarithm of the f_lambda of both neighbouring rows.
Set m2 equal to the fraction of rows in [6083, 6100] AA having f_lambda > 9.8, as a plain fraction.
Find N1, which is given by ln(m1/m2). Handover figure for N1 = 0.98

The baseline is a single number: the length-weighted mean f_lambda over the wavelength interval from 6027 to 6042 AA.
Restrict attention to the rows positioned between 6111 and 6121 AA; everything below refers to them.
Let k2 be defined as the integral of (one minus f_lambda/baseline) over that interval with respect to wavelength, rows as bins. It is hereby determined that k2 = 1.1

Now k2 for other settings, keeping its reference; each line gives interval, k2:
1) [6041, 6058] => 0.1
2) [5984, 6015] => 0.3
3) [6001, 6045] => 0.2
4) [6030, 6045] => 0.0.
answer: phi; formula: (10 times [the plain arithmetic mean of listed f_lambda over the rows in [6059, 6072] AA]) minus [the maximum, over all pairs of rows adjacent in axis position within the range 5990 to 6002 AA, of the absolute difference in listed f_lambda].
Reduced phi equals 103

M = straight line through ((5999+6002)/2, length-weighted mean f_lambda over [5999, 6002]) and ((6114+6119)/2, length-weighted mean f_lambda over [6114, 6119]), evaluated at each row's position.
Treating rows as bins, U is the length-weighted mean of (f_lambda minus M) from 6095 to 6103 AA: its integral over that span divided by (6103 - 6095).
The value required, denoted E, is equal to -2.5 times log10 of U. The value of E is 0.6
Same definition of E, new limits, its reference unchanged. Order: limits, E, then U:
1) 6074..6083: 0.7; 0.53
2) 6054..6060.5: 0.7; 0.53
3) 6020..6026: 1.6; 0.23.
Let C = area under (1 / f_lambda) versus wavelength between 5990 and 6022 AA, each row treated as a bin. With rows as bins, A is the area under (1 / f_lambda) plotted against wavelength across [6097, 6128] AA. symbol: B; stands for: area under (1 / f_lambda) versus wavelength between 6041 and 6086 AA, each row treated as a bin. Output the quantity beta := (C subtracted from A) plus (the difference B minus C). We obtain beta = 1.3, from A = 3.18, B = 4.25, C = 3.1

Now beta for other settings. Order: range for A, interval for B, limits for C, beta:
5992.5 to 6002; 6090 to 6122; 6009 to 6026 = 0.7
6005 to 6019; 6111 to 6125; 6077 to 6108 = -3.2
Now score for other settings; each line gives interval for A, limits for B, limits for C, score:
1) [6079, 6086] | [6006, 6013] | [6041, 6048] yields 0.01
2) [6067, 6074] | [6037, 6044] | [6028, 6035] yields -0.02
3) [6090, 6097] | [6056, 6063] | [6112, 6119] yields 0.04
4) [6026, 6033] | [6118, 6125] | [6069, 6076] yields 0.07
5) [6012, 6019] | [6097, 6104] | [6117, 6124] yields -0.03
